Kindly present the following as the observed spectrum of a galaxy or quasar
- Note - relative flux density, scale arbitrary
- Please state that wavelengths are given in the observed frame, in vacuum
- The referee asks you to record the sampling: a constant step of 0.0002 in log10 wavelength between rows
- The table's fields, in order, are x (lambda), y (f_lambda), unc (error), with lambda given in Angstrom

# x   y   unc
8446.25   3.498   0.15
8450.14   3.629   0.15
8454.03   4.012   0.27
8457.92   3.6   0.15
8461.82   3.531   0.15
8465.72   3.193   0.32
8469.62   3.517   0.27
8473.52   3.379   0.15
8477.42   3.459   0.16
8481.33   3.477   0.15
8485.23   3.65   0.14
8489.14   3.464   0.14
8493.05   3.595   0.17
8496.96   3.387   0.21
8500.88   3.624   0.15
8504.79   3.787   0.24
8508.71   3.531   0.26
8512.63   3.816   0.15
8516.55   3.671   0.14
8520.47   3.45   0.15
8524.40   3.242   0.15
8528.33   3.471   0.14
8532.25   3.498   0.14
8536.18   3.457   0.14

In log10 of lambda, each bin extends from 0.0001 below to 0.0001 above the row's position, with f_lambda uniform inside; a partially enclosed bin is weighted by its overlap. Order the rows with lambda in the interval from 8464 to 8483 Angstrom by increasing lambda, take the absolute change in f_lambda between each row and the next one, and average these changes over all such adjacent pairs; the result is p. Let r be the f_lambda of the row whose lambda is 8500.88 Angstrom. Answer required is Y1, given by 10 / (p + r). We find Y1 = 2.66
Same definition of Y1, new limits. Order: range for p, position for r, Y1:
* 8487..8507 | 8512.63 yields 2.50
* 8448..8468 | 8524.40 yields 2.82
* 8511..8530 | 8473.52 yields 2.79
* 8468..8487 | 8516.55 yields 2.65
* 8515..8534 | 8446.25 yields 2.73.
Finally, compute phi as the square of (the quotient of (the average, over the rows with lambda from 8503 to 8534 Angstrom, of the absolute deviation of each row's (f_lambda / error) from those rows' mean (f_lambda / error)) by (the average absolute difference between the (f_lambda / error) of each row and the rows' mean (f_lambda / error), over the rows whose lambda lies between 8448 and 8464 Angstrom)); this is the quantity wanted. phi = 1.2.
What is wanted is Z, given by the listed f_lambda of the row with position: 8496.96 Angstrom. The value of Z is 3.387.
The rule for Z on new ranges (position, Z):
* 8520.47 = 3.45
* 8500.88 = 3.624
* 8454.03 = 4.012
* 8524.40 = 3.242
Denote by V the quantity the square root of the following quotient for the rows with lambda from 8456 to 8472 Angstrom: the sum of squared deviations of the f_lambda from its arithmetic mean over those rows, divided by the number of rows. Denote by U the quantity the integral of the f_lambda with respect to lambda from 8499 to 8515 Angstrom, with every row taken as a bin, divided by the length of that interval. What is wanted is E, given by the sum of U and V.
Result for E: 3.85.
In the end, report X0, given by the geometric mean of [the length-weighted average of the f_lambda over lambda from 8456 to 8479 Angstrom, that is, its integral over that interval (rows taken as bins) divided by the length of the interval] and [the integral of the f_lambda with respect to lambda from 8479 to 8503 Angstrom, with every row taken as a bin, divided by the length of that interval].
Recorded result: 3.49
